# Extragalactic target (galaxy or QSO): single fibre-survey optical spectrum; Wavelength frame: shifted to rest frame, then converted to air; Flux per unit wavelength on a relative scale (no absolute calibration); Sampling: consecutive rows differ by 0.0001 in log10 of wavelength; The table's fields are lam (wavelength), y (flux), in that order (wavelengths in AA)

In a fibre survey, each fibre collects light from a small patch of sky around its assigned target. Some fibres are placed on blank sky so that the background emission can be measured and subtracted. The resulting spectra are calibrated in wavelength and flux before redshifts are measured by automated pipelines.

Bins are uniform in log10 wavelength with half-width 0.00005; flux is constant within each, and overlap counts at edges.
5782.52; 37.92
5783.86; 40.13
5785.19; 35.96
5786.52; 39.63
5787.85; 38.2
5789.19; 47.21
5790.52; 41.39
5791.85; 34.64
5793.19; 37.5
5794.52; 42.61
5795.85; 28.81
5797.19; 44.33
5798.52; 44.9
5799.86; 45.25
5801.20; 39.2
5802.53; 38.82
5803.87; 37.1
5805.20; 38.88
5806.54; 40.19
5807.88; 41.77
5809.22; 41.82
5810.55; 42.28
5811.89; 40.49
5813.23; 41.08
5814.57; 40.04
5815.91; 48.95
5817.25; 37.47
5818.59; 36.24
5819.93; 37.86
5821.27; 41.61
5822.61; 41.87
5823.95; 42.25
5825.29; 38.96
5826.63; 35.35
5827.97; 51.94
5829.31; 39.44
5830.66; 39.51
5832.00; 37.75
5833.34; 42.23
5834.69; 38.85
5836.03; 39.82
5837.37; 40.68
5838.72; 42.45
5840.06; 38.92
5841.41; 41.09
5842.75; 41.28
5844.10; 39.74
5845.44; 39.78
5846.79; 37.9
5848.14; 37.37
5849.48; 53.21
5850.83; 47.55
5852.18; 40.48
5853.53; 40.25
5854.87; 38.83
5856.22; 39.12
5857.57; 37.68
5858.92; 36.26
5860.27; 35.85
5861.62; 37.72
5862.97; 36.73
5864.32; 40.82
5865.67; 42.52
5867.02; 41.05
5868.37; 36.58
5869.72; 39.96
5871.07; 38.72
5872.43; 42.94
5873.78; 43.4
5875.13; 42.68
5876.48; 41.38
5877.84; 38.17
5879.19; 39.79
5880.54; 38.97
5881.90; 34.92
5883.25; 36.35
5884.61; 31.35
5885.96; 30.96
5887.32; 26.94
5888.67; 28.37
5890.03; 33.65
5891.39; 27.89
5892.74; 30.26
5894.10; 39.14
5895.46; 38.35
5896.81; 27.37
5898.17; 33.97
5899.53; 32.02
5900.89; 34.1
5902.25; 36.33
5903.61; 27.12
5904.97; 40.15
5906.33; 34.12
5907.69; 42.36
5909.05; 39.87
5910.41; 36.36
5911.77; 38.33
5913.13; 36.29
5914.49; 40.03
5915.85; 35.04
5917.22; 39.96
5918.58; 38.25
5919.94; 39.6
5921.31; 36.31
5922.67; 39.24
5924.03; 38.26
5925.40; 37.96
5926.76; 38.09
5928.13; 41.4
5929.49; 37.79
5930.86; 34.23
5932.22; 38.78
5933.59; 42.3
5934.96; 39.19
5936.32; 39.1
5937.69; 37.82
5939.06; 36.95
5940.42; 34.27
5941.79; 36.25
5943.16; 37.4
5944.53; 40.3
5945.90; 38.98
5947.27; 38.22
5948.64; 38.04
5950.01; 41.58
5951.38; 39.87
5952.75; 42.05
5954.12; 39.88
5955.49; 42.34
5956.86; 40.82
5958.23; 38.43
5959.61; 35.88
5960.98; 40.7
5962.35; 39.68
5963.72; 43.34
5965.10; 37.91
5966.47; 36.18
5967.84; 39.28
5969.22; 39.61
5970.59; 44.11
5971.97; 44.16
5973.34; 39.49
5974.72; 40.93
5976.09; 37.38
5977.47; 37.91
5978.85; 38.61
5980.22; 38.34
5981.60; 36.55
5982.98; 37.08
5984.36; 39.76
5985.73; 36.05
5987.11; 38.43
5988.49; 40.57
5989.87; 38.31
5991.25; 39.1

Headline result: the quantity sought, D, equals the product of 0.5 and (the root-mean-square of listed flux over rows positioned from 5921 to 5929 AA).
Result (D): 19.3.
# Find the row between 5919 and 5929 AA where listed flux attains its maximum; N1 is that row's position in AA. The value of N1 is 5928.13 AA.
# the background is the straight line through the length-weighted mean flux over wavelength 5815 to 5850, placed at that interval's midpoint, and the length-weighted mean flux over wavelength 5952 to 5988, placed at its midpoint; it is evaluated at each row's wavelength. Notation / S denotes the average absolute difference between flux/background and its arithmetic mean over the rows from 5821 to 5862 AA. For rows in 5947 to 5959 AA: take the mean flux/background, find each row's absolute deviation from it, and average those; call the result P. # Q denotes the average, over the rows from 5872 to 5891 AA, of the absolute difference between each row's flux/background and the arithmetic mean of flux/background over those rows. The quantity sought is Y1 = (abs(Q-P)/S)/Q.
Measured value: 10.9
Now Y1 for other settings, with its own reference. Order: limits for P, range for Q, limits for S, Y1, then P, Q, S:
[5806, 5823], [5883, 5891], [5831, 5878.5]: 3.8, 0.049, 0.062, 0.06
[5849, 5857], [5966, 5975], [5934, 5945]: 30.8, 0.117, 0.055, 0.04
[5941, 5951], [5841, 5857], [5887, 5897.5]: 5.1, 0.035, 0.074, 0.10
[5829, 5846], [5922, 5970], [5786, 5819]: 5.0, 0.027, 0.043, 0.07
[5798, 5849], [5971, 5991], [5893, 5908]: 4.2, 0.054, 0.039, 0.10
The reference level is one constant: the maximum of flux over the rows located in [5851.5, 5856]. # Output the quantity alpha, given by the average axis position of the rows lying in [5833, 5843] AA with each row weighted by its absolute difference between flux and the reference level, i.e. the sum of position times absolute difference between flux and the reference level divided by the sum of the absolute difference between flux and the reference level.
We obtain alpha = 5837.5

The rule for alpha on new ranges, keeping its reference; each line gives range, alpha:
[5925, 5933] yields 5929.2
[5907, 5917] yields 5912.5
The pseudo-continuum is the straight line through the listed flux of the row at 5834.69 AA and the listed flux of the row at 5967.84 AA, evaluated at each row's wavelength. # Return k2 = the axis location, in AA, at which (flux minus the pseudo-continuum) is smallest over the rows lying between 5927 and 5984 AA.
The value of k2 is 5930.86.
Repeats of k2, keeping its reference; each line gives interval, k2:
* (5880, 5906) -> 5887.32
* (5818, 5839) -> 5826.63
